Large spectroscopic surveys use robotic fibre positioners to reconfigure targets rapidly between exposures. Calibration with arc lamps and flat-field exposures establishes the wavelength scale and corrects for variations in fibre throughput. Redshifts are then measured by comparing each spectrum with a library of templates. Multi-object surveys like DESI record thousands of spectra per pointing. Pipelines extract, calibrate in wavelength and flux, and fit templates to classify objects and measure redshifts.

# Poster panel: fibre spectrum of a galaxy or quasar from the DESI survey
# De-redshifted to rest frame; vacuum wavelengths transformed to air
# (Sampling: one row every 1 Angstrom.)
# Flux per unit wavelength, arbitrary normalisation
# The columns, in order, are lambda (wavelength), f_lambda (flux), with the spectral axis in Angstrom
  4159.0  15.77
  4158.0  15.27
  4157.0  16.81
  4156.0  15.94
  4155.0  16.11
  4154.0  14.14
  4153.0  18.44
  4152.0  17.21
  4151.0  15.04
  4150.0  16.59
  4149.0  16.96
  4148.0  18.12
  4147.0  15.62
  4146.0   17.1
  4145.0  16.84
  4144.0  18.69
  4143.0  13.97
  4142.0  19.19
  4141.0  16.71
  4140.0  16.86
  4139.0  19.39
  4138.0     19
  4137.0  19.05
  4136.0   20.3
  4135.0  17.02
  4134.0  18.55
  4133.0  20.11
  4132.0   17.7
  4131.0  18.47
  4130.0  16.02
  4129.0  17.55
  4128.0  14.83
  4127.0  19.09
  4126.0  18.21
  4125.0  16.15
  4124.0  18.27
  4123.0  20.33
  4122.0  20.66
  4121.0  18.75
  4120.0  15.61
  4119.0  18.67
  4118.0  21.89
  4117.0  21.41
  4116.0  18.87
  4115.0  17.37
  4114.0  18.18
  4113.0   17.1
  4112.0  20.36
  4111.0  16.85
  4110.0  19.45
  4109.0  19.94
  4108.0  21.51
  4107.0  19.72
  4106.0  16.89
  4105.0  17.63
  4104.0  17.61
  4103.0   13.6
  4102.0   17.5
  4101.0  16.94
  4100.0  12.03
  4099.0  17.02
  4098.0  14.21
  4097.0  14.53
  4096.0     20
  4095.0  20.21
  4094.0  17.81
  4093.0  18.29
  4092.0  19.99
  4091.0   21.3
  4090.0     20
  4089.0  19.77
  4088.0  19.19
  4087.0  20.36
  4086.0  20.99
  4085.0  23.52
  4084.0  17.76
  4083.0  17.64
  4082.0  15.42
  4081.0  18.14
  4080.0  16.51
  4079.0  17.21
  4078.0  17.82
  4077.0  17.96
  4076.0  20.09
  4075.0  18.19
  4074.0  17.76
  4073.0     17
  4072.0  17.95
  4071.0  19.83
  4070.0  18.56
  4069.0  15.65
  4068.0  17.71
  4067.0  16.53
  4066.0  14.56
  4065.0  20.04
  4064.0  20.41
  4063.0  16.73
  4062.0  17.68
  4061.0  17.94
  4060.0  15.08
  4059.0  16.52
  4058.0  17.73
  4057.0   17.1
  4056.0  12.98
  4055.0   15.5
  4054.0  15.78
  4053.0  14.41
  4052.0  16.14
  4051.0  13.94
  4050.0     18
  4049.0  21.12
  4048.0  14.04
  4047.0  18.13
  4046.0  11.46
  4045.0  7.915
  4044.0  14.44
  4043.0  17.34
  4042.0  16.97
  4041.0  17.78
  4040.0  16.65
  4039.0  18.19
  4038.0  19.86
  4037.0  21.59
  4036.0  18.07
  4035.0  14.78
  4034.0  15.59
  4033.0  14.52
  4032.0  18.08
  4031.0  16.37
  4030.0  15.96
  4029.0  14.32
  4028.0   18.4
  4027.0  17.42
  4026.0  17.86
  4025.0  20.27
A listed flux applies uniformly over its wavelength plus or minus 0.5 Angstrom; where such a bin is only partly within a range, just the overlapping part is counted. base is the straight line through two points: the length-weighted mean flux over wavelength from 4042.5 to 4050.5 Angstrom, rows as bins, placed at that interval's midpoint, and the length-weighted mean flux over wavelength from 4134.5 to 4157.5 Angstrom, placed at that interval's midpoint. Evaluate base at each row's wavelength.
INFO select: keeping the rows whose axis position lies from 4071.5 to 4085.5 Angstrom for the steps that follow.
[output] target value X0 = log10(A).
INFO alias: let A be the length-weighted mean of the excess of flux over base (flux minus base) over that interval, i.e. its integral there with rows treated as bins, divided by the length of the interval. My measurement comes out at 0.33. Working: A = 2.2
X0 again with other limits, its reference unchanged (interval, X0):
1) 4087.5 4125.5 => 0.27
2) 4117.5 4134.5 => 0.17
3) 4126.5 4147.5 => -0.15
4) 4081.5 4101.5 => 0.34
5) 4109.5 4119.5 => 0.39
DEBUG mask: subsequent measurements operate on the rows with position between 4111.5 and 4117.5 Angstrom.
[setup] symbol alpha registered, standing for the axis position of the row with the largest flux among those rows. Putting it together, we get 4117.0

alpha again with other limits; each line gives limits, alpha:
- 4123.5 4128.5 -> 4127.0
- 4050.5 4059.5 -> 4058.0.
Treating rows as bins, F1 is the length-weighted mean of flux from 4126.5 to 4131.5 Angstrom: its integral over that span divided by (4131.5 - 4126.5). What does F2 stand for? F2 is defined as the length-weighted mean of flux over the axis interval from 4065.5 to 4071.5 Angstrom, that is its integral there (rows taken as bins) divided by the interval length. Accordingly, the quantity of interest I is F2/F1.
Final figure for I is 1.00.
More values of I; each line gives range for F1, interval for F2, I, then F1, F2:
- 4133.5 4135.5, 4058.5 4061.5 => 0.93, 17.8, 17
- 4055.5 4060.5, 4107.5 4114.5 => 1.20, 15.9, 19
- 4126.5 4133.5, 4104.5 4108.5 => 1.07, 17.7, 19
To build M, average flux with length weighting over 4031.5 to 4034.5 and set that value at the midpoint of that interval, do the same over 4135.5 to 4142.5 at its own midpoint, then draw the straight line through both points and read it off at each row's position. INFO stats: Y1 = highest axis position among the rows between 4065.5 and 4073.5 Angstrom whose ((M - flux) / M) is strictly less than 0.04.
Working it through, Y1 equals 4073.0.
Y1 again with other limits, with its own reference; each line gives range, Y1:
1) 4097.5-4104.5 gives 4104.0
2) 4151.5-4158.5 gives 4153.0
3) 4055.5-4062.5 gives 4062.0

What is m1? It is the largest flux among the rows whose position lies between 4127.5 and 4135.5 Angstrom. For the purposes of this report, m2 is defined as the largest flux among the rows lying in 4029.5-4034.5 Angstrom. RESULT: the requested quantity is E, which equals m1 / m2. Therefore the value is 1.11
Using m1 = 20.11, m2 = 18.08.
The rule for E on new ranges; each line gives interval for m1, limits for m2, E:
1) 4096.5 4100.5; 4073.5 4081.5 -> 0.85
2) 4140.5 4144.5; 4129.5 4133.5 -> 0.95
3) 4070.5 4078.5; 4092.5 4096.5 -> 0.99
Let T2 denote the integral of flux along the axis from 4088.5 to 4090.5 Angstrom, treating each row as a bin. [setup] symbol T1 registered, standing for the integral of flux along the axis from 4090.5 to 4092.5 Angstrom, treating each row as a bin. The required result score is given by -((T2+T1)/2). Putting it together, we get -40.5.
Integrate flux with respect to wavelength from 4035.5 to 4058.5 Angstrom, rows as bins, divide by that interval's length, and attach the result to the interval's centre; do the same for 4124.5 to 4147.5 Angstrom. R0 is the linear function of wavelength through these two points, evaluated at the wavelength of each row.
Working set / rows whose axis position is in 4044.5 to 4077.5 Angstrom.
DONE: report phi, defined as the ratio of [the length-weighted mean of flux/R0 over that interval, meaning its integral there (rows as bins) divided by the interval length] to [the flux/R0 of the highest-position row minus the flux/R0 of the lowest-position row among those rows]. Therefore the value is 2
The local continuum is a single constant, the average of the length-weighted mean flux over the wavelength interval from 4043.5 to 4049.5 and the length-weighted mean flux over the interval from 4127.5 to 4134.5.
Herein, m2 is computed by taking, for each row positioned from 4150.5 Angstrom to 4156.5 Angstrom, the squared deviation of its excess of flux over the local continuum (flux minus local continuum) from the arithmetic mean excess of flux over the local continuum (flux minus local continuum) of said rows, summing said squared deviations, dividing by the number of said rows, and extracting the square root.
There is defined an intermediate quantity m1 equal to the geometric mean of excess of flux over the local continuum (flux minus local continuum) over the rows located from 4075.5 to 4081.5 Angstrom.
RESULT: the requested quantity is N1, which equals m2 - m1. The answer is -0.2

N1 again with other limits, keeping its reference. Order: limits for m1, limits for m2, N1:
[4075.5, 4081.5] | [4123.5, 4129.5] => -0.1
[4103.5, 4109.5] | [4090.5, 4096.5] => -1.1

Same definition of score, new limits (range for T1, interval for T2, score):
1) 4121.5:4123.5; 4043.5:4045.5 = -31.7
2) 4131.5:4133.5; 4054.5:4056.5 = -33.1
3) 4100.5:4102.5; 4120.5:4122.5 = -36.9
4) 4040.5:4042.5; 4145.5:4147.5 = -33.7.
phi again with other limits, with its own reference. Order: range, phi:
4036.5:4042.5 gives -4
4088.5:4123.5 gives -405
